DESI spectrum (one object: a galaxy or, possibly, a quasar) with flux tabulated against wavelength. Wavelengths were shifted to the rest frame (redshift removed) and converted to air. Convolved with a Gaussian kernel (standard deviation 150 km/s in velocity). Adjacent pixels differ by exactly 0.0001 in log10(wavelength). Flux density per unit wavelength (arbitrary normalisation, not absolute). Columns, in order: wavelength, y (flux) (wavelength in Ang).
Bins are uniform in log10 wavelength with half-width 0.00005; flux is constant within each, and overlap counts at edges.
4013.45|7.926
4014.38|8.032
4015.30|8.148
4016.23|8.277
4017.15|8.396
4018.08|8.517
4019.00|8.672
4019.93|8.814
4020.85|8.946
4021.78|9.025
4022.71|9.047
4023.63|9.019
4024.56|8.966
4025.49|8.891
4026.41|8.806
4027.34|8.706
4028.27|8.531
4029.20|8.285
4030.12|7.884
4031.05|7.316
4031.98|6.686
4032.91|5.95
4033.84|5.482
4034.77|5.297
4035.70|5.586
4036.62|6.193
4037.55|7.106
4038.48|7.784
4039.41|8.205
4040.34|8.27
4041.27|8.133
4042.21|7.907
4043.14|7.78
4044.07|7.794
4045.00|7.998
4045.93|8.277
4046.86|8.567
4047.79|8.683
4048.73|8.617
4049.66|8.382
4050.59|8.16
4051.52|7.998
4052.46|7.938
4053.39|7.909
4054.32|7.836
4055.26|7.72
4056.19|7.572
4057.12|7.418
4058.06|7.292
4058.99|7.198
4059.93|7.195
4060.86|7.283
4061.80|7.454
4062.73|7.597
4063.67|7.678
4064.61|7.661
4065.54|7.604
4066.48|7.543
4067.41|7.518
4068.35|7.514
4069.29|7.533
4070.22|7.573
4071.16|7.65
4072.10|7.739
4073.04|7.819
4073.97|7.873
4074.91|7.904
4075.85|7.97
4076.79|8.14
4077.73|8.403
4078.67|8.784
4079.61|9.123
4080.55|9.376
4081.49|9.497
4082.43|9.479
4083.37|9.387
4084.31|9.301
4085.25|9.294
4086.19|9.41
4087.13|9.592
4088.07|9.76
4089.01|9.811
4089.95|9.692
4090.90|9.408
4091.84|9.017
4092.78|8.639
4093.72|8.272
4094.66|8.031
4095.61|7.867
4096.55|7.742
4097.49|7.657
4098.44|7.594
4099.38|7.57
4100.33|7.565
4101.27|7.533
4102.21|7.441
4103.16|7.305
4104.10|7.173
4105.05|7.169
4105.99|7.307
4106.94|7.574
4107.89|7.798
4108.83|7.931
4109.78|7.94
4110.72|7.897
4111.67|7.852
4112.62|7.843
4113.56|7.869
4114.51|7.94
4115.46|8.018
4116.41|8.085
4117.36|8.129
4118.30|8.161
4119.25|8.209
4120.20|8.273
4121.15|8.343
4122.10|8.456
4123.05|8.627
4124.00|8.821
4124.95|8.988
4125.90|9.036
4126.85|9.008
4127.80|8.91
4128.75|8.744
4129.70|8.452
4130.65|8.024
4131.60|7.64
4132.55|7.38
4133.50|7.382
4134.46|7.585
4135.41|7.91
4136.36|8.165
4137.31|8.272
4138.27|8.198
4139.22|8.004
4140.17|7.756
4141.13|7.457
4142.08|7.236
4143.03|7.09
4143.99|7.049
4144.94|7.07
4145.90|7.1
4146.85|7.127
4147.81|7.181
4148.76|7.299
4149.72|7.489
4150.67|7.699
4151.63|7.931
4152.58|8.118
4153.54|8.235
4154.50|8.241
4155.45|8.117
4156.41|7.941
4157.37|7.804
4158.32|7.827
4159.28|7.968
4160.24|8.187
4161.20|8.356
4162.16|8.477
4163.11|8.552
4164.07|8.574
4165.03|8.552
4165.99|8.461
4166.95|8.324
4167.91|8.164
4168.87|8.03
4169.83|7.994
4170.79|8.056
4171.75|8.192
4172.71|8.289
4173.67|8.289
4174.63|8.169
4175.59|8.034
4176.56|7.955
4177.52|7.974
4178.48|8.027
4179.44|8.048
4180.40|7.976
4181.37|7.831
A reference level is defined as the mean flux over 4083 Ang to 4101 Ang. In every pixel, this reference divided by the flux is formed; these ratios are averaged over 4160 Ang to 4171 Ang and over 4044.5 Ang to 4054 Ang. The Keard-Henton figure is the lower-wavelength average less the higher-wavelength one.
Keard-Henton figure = 0.01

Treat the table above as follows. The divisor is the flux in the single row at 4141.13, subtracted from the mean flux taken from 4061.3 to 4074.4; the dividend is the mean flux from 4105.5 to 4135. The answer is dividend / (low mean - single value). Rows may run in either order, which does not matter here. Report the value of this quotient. 48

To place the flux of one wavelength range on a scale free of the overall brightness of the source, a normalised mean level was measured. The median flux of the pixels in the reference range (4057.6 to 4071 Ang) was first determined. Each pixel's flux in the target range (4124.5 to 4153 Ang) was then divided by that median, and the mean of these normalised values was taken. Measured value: 1.04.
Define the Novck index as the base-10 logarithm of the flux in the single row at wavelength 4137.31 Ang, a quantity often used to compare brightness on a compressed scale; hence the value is 0.918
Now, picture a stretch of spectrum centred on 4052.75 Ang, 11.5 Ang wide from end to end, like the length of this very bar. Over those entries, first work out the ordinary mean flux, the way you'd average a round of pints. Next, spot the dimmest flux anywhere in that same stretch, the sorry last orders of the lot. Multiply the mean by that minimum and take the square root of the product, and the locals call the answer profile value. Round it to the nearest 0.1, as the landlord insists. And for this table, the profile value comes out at 7.6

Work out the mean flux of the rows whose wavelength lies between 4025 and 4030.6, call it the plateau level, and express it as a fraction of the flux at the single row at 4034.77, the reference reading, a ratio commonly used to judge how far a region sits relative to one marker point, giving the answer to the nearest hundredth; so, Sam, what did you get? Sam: 1.61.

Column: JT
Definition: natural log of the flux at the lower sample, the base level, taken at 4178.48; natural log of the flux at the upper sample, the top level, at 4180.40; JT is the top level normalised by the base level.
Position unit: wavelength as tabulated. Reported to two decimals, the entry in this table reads 1.00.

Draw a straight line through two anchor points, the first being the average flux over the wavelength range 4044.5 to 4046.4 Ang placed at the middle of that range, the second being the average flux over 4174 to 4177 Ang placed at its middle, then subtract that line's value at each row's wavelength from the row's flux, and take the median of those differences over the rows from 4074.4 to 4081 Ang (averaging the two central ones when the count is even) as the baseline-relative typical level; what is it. 0.3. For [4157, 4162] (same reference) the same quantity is -0.1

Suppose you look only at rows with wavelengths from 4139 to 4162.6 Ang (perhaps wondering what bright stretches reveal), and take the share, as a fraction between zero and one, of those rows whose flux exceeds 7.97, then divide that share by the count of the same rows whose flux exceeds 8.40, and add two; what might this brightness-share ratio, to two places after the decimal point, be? 2.32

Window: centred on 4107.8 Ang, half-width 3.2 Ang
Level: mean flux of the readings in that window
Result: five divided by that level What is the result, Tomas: 0.653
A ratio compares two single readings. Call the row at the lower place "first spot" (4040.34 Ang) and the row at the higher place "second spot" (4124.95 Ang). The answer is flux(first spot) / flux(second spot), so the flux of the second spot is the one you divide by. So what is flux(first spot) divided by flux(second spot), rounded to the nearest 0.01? 0.92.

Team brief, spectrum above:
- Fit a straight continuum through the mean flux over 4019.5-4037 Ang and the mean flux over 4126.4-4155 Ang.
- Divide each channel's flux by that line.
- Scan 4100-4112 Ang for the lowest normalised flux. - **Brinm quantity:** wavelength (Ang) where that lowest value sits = 4105.05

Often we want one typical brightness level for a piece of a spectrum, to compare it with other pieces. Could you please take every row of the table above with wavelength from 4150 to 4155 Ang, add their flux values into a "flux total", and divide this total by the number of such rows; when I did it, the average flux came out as 8.0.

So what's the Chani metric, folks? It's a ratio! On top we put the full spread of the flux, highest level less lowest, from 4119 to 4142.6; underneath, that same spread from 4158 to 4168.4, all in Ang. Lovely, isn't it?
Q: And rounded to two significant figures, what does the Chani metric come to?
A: 2.4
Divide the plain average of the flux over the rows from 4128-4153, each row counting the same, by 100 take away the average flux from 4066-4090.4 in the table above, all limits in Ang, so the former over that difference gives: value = 0.084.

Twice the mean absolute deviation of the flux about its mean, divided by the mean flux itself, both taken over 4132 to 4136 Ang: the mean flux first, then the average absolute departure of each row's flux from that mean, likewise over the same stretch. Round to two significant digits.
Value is 0.048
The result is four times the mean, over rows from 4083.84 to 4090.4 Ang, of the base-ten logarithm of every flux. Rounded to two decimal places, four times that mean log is 3.92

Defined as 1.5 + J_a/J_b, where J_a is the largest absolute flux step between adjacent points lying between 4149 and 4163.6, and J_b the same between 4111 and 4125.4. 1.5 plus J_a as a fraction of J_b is 2.7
